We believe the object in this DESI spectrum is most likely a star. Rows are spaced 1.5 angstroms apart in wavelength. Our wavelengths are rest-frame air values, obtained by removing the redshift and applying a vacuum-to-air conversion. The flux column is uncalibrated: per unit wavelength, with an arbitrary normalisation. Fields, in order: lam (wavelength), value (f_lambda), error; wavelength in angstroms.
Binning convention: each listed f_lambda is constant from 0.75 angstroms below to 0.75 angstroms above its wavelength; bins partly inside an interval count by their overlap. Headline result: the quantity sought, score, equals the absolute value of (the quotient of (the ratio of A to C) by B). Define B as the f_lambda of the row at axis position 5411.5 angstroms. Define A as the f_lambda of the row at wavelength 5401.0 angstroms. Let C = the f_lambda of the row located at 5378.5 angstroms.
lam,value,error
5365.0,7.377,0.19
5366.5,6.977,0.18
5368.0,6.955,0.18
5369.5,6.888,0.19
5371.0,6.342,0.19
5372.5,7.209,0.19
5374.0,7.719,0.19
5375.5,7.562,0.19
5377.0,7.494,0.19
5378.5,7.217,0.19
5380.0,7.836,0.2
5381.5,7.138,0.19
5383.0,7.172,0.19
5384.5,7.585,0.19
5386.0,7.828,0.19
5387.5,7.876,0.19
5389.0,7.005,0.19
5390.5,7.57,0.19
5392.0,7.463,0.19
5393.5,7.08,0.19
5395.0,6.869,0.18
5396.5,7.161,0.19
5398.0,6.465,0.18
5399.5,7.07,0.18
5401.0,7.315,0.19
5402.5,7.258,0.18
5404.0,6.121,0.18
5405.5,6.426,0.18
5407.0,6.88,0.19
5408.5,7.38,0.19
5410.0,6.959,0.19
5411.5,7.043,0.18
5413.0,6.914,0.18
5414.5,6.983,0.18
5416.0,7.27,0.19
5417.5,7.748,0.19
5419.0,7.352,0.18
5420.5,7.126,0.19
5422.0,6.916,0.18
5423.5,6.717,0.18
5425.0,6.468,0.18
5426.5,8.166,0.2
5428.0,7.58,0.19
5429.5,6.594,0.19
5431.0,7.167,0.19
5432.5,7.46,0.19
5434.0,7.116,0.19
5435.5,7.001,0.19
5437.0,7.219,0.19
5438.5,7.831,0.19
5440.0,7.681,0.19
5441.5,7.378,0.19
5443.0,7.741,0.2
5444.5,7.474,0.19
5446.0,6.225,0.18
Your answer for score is 0.144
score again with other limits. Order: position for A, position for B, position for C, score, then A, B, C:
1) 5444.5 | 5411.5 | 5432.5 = 0.142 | 7.474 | 7.043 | 7.46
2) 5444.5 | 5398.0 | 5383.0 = 0.161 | 7.474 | 6.465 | 7.172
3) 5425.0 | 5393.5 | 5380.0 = 0.117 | 6.468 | 7.08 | 7.836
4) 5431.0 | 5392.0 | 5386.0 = 0.123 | 7.167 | 7.463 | 7.828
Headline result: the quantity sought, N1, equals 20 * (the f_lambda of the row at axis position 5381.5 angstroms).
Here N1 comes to 143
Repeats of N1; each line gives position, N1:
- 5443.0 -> 155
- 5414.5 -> 140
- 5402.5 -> 145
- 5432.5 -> 149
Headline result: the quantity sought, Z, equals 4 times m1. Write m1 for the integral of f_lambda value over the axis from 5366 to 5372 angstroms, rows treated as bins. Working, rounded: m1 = 41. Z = 163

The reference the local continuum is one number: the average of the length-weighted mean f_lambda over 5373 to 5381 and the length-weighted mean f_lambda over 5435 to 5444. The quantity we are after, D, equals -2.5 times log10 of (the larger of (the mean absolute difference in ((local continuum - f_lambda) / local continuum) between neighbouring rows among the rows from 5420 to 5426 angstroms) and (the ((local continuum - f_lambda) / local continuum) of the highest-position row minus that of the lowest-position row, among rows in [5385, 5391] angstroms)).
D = 3.7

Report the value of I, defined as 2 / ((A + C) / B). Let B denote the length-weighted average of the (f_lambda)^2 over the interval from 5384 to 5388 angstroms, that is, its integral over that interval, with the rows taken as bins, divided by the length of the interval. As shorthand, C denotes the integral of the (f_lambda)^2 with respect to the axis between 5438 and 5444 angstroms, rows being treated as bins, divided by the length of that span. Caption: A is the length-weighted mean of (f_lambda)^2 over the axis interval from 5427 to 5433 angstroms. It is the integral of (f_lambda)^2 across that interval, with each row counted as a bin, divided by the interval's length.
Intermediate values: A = 52.4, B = 60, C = 58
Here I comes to 1.09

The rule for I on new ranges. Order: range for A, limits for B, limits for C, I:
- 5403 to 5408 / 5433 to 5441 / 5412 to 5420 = 1.14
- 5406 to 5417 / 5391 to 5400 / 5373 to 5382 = 0.93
